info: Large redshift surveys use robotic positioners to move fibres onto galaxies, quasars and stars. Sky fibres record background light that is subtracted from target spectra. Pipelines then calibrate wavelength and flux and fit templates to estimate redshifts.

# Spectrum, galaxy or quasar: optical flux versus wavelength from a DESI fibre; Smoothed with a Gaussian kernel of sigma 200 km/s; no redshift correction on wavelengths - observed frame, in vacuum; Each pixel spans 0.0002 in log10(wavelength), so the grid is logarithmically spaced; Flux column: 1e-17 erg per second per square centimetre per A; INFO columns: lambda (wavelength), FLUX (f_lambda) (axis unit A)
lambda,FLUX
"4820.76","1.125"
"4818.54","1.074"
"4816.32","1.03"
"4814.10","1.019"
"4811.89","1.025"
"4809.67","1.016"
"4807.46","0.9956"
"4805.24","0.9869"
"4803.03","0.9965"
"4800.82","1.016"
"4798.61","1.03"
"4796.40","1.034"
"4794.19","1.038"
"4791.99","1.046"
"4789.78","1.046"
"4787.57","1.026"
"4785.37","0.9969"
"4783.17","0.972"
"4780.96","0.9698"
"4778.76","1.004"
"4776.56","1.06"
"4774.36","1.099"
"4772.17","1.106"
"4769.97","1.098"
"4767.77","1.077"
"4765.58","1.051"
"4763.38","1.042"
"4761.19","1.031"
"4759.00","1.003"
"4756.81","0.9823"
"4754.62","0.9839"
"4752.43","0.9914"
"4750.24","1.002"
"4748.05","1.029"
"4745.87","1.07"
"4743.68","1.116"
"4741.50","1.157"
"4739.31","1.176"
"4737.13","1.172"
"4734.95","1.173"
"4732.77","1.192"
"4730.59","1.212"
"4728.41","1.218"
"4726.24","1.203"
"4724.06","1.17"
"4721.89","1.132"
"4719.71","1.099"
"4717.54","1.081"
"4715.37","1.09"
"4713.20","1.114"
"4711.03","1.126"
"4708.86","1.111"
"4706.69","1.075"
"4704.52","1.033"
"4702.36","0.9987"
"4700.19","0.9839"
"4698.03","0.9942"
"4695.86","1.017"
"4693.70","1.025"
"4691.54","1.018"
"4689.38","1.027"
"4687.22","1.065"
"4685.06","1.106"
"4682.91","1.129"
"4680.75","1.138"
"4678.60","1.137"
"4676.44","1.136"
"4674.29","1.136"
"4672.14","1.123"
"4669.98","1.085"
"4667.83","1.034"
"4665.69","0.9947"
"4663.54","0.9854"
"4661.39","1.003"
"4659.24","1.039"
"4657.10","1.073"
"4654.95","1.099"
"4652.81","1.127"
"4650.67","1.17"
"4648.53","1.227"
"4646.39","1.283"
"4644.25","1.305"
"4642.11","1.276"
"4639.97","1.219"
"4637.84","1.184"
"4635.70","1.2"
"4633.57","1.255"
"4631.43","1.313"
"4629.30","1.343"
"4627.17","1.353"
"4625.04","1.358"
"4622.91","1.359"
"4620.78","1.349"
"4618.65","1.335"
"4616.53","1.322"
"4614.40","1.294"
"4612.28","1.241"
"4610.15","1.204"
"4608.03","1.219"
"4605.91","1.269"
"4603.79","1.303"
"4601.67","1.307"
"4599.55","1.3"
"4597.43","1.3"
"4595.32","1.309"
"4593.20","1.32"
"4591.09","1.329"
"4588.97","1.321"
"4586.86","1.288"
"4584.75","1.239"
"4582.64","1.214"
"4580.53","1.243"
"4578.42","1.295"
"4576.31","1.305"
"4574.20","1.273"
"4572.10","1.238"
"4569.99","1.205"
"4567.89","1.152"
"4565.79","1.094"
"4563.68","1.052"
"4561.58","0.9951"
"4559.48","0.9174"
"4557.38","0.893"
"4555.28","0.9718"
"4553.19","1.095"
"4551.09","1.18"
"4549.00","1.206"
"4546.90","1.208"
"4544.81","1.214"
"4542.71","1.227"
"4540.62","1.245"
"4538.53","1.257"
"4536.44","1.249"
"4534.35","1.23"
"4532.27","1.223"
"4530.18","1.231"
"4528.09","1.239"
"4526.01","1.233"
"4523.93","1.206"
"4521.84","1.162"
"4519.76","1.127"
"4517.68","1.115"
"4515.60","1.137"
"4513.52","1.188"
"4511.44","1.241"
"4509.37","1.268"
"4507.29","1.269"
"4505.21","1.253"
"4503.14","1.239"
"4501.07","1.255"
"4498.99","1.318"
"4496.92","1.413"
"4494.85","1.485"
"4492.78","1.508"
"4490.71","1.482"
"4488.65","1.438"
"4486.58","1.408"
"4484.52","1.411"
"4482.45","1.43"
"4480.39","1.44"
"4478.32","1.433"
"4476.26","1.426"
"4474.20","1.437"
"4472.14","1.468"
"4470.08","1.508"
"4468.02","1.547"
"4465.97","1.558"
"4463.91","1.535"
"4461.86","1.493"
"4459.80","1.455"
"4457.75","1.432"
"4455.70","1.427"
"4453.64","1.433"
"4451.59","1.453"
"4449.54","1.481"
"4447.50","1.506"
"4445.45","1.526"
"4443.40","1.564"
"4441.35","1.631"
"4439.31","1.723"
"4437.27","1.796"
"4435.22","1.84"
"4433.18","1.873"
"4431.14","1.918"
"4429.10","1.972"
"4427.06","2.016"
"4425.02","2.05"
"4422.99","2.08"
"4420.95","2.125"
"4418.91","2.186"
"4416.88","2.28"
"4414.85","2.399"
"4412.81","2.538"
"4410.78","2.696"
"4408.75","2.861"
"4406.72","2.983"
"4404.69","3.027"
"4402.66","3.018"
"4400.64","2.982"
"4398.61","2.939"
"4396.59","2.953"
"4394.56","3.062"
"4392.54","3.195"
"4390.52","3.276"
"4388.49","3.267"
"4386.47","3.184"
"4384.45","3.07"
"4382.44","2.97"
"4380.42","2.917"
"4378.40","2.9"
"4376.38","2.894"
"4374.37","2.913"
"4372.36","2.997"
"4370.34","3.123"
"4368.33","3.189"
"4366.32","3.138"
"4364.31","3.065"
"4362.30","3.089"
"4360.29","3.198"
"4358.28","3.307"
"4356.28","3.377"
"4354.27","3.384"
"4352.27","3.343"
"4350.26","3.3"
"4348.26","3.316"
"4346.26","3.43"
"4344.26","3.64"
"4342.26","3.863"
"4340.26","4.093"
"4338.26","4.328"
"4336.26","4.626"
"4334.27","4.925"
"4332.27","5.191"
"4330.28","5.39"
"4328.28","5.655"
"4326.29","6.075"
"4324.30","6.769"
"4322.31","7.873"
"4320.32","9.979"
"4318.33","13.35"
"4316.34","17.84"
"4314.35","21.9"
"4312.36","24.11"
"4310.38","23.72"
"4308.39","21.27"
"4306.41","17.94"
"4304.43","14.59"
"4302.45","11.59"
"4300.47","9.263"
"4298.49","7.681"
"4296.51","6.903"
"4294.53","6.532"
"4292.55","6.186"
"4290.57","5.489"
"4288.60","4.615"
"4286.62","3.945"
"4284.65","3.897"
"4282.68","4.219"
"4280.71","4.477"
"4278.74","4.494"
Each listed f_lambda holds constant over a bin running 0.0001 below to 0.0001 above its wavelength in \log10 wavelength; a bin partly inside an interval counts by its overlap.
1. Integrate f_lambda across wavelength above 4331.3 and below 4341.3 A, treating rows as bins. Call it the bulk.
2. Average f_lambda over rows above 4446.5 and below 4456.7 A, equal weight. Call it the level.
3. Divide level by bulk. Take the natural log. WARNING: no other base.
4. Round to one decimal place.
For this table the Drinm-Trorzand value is -3.5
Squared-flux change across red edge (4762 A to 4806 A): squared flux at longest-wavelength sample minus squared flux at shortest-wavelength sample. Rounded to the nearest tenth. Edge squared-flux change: -0.1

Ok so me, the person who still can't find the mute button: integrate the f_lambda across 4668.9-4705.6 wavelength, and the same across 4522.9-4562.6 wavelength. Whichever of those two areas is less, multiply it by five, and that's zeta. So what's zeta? 196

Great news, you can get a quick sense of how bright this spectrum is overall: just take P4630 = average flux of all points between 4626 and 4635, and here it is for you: 1.3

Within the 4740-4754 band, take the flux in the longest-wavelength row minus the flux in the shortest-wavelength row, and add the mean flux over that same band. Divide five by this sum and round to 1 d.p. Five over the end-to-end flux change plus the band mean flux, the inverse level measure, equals 5.6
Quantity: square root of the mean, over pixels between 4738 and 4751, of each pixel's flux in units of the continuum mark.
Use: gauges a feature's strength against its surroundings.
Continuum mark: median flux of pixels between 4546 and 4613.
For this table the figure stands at 0.94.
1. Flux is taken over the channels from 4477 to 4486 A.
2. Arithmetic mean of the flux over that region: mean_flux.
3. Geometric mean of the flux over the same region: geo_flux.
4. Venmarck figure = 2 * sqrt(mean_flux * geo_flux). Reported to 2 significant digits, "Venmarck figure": 2.9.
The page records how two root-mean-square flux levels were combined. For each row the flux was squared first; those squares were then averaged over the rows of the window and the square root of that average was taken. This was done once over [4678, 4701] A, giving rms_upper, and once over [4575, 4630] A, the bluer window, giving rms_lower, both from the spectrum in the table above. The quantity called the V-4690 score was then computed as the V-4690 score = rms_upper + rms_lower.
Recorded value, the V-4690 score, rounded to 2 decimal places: 2.36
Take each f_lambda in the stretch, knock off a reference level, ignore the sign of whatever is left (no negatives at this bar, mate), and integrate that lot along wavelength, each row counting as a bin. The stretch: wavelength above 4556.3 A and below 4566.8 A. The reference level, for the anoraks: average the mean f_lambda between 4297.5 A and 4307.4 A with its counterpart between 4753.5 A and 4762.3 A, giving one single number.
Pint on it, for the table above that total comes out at 59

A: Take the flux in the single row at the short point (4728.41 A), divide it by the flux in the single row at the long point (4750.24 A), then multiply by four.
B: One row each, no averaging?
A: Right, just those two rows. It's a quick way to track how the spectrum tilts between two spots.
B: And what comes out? 4.9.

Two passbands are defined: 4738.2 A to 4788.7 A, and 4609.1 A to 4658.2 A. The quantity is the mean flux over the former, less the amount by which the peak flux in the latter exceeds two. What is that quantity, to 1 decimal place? 1.7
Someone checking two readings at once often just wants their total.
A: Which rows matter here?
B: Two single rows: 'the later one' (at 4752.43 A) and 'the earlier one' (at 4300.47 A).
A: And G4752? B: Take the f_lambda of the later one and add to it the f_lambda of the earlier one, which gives 10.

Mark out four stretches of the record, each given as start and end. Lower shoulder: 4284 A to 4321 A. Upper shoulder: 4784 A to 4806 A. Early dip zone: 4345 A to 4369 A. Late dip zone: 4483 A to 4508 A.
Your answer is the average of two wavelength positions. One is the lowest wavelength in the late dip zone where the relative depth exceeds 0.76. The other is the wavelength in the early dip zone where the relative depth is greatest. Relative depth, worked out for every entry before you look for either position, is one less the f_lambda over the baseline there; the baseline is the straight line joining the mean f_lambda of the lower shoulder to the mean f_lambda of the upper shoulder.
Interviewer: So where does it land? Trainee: 4424.4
